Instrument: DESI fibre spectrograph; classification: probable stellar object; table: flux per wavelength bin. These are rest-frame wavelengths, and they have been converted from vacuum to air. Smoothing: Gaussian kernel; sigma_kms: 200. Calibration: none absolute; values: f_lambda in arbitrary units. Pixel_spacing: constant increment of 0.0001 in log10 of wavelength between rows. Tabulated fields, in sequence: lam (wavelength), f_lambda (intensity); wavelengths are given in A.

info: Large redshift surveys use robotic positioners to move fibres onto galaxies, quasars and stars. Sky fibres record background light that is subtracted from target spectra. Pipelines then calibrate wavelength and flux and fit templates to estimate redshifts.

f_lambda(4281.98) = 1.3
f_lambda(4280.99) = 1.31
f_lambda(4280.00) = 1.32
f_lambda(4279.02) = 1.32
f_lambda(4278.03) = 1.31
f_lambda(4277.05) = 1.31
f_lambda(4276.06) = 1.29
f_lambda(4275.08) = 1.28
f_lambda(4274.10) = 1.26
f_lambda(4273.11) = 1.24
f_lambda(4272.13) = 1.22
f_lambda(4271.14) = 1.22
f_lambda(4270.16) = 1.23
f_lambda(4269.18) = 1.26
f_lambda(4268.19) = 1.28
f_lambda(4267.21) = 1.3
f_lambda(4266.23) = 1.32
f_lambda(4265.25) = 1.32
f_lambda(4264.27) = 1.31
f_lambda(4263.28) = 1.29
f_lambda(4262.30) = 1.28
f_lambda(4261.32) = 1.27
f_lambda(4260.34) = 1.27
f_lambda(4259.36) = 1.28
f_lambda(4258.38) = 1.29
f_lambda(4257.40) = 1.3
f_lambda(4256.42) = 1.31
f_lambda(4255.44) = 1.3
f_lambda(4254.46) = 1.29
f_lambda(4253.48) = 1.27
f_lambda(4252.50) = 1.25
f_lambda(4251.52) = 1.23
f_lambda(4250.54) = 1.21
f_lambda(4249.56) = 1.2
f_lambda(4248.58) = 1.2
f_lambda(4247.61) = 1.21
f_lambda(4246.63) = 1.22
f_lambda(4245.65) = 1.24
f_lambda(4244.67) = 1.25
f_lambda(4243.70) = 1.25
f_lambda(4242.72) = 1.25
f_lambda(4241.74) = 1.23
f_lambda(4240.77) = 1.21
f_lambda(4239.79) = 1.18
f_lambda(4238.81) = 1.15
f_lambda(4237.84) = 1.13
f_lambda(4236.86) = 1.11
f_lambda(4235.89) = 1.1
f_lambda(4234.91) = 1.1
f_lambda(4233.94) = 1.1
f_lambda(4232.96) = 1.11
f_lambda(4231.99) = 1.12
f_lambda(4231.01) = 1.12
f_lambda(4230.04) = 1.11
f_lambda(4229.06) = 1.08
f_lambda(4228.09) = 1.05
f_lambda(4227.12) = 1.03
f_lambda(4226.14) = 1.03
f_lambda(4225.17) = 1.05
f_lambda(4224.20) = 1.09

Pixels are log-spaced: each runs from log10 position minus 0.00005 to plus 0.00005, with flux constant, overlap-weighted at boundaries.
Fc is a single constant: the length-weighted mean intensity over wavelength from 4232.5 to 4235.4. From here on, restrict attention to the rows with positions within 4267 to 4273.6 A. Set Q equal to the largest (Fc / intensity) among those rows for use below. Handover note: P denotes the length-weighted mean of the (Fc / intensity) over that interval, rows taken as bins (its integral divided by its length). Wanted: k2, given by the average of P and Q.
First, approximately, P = 0.88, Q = 0.90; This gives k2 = 0.89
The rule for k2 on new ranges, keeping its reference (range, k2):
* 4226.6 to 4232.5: 1.04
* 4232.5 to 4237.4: 1.00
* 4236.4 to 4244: 0.96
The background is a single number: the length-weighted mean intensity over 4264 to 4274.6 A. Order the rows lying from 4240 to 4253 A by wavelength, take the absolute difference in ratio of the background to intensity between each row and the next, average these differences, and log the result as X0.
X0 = 0.0098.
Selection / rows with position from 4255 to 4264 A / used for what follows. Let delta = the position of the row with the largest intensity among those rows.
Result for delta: 4256.42 A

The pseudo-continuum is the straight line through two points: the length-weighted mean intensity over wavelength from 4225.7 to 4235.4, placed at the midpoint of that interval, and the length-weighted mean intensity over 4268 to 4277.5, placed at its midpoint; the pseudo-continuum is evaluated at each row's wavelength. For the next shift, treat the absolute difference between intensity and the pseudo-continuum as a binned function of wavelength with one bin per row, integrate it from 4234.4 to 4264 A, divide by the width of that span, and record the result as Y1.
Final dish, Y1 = 0.069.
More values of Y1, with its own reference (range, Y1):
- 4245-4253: 0.060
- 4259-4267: 0.076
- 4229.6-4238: 0.015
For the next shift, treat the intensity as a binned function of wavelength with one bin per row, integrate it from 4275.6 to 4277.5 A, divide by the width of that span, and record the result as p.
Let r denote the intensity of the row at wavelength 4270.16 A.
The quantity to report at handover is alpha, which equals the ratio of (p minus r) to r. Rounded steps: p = 1.30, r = 1.23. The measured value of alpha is 0.05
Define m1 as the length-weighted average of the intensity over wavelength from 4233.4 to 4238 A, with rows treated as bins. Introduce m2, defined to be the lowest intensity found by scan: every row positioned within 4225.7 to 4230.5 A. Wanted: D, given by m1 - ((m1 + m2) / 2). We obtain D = 0.038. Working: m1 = 1.11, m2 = 1.03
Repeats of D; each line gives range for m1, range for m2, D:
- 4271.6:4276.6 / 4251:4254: 0.013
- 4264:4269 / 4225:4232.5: 0.137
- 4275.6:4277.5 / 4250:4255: 0.043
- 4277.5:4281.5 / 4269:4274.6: 0.047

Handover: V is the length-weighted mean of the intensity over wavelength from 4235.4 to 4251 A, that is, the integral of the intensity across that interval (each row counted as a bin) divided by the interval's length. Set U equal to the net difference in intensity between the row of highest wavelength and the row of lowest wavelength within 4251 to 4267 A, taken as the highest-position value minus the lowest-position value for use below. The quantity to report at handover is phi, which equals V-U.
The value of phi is 1.11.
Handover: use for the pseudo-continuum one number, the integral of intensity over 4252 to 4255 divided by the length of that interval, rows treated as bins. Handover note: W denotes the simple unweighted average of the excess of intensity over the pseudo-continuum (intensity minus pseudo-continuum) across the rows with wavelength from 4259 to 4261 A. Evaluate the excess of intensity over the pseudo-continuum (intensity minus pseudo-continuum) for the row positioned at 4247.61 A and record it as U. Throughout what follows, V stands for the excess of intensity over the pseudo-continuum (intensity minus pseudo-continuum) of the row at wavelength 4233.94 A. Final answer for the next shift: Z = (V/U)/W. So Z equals 506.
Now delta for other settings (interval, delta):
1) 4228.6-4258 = 4256.42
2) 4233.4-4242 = 4241.74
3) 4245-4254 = 4253.48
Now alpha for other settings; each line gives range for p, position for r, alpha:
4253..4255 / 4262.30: 0.00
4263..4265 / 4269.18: 0.03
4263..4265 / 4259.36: 0.02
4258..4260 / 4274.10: 0.02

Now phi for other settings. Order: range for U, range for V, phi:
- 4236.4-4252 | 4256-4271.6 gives 1.16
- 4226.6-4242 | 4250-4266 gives 1.08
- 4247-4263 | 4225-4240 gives 1.03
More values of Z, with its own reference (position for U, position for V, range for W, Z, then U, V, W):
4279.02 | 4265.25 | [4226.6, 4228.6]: -4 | 0.05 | 0.05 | -0.23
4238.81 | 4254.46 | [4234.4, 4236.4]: 1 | -0.12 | 0.02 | -0.17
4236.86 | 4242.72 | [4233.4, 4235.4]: -1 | -0.16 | -0.02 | -0.17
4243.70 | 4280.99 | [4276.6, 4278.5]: -52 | -0.02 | 0.04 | 0.04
